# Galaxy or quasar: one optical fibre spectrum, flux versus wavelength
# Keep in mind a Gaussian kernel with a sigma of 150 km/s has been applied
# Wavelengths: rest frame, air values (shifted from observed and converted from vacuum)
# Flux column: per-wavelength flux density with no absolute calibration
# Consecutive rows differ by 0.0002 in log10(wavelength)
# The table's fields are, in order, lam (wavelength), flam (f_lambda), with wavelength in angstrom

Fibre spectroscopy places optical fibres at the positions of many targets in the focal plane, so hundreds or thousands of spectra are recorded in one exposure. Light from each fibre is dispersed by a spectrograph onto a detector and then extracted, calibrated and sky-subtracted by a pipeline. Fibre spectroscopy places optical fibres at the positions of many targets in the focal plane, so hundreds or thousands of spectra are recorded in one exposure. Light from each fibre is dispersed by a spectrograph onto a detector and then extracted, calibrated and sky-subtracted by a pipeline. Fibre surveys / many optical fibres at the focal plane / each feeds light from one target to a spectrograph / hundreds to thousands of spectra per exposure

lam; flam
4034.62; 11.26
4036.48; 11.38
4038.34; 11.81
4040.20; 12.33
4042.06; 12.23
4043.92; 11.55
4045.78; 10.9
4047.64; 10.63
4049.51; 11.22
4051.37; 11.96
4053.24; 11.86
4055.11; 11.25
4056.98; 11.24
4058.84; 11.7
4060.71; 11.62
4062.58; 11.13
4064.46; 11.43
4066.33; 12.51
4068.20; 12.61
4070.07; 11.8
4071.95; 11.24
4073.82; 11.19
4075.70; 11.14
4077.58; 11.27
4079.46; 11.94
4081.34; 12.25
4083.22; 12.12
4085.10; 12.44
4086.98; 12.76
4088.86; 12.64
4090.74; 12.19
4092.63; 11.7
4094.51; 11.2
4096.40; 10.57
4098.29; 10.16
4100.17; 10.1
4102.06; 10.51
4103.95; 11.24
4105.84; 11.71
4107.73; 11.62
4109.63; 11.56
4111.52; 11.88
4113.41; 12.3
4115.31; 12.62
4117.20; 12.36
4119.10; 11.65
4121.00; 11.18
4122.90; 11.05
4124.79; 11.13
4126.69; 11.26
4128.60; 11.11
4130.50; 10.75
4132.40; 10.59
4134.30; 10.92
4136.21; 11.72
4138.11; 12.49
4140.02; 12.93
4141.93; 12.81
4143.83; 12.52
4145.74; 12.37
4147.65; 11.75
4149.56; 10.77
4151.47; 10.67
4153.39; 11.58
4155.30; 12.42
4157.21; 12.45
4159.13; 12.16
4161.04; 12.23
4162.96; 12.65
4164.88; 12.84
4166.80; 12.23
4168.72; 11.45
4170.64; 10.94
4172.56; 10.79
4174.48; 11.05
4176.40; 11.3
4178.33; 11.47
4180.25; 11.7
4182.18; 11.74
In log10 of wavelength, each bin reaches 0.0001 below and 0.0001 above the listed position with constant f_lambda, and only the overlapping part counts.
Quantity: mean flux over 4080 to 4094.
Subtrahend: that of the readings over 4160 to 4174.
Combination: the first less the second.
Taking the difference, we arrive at 0.4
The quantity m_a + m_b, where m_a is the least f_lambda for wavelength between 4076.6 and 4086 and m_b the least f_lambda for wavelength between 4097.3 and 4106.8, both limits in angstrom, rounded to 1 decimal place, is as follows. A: 21.4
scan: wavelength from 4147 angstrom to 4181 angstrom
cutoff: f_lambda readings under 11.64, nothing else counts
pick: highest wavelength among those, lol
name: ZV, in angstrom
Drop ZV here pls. 4178.33 angstrom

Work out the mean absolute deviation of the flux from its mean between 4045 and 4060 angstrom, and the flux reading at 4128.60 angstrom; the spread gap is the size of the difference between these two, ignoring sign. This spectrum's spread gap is 10.7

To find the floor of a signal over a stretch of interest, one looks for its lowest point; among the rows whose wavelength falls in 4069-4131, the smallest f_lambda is 10.1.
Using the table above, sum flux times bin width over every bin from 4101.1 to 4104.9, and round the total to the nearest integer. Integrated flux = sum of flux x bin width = 41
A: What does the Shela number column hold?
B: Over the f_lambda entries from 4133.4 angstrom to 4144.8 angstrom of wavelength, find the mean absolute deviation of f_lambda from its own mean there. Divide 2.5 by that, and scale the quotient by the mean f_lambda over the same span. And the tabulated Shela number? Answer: 50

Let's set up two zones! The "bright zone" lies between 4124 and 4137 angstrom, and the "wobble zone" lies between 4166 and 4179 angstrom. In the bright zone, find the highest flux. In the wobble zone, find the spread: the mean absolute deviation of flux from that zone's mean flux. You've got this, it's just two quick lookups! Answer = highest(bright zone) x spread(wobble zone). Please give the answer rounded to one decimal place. 4.0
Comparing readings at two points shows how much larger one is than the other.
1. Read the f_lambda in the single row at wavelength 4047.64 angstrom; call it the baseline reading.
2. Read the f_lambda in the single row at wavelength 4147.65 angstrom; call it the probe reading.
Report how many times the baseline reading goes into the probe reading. 1.11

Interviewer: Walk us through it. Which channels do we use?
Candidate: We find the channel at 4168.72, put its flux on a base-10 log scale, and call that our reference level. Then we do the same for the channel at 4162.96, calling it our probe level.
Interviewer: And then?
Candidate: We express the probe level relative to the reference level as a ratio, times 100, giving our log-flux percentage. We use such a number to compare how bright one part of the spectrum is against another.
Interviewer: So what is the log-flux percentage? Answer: 104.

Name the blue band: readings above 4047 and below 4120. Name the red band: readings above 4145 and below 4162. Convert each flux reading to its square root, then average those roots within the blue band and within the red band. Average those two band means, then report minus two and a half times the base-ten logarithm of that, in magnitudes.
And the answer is -1.336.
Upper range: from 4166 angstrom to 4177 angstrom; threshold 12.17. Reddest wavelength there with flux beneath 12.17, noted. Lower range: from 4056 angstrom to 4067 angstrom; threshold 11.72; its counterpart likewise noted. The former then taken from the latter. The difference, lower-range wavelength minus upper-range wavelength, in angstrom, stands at -111.9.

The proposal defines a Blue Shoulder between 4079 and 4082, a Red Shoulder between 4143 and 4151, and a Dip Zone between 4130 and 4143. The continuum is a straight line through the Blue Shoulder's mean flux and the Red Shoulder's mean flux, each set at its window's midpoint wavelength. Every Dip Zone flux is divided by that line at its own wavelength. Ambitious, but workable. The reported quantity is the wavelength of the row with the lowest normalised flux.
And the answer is 4132.40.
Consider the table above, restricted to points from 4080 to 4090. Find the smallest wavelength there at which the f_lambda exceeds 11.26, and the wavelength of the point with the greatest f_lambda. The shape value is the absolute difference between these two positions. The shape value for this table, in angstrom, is 5.6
